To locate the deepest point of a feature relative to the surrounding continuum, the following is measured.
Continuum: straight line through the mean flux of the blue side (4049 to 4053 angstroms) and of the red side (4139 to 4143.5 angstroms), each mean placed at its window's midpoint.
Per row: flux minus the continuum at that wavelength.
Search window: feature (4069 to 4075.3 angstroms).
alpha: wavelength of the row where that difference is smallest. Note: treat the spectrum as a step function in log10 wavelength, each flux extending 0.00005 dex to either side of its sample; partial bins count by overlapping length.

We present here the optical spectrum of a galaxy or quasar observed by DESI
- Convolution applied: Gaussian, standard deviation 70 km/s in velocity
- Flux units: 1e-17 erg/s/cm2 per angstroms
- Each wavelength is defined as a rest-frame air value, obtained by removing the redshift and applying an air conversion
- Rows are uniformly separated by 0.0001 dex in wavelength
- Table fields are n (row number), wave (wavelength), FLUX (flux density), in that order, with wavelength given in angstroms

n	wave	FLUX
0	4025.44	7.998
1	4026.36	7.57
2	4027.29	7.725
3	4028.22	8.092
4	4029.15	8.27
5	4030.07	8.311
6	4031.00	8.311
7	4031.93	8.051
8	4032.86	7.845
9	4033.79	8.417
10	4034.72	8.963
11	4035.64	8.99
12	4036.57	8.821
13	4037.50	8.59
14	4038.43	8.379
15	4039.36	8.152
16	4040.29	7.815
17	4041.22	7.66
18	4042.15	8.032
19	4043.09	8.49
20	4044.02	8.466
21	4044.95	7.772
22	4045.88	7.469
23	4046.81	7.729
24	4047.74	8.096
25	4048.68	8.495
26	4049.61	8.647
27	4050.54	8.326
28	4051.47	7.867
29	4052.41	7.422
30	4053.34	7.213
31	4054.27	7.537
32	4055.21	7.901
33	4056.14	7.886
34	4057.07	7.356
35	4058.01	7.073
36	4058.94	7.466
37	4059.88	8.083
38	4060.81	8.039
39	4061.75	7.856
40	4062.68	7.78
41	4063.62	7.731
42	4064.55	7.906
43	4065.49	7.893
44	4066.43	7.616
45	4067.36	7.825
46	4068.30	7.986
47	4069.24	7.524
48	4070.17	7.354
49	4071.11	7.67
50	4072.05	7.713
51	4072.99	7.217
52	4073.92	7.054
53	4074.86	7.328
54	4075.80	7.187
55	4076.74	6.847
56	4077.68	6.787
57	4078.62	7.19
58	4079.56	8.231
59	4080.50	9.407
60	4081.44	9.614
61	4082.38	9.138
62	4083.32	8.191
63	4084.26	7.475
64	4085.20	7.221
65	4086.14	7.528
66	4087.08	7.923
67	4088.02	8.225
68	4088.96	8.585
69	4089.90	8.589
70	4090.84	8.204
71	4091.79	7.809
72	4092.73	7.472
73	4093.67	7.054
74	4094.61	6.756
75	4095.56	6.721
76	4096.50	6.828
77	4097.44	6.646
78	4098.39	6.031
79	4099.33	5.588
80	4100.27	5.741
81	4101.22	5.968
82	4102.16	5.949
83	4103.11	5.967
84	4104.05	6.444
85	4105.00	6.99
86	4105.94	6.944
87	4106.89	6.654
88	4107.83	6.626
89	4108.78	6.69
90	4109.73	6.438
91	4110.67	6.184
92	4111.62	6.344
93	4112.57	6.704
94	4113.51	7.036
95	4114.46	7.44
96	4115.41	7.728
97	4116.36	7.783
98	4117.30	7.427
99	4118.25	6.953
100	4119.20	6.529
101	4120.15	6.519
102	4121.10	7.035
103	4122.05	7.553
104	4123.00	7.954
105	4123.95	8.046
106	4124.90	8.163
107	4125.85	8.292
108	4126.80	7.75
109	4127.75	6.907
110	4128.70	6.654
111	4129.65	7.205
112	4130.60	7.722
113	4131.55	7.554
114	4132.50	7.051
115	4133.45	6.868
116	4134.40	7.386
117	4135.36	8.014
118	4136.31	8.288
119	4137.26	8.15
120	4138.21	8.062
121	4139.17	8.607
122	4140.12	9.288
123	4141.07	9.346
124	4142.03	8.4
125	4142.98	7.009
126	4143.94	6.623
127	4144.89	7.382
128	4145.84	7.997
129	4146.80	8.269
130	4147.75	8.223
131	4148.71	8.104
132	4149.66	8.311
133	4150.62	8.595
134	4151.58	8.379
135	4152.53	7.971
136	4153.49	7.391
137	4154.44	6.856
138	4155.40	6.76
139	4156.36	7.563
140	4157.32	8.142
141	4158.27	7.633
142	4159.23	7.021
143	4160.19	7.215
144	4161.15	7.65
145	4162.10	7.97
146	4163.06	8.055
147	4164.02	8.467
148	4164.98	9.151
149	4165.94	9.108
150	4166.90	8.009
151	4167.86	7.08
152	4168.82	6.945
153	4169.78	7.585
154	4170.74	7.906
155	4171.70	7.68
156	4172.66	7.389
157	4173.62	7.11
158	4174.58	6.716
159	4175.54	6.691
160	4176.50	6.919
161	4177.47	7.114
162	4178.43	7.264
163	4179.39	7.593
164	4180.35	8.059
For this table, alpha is 4073.92 angstroms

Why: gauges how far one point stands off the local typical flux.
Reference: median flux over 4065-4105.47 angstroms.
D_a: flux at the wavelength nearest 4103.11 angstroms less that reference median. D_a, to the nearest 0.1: -1.4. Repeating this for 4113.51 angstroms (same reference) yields -0.3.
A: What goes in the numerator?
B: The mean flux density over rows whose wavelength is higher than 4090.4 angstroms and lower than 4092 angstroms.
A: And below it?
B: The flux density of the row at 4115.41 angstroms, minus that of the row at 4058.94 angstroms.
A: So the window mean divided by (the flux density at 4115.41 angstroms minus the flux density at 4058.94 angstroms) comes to 31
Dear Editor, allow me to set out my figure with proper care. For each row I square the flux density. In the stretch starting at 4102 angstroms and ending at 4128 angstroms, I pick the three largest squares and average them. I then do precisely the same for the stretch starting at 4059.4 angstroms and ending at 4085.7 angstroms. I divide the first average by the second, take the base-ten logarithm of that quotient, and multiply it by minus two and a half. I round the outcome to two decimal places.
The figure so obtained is 0.30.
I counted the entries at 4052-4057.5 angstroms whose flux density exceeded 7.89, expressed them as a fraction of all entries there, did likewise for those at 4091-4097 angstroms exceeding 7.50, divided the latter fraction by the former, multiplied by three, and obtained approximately 3.0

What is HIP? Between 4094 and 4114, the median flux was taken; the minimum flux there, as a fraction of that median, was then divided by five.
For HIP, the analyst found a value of 0.169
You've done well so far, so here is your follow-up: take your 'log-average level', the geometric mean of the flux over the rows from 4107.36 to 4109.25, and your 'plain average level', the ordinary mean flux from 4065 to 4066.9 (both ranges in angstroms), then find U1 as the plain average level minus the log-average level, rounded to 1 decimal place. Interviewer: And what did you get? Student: 1.1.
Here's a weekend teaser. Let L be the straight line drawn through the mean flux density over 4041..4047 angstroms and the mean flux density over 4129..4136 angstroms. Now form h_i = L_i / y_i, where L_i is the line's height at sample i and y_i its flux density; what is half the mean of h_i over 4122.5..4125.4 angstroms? 0.463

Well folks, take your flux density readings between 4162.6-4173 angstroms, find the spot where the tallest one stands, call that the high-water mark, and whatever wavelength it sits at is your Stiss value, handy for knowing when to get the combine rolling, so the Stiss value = 4164.98 angstroms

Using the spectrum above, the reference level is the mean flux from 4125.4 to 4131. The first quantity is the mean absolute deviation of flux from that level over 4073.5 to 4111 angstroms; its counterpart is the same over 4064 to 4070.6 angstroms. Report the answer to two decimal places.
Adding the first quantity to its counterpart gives 1.17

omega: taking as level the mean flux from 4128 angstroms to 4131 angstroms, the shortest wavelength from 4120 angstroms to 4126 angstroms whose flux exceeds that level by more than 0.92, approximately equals 4124.90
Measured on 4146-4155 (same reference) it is 4146.80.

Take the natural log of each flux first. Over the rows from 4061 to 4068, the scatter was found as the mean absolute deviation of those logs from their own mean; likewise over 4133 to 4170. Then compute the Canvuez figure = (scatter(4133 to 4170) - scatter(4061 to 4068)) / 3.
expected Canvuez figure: 0.022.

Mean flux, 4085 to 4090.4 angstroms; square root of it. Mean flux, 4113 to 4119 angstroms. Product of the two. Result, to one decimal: 20.9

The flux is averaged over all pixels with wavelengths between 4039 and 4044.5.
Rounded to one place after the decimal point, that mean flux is 8.1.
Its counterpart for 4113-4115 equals 7.2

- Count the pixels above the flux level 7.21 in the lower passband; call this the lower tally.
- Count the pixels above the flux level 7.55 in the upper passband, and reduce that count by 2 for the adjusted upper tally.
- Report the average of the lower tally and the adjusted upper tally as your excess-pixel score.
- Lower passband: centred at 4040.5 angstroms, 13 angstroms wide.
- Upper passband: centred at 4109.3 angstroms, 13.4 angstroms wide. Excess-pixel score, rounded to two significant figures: 6.5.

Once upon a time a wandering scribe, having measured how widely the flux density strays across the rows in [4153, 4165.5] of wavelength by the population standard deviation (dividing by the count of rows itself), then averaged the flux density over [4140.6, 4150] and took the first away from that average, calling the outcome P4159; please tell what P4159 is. 7.3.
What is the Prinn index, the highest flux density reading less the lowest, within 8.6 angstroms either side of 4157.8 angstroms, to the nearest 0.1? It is 2.4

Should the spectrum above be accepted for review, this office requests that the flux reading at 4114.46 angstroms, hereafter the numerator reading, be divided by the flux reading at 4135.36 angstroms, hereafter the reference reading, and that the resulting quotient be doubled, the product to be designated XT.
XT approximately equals 1.9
